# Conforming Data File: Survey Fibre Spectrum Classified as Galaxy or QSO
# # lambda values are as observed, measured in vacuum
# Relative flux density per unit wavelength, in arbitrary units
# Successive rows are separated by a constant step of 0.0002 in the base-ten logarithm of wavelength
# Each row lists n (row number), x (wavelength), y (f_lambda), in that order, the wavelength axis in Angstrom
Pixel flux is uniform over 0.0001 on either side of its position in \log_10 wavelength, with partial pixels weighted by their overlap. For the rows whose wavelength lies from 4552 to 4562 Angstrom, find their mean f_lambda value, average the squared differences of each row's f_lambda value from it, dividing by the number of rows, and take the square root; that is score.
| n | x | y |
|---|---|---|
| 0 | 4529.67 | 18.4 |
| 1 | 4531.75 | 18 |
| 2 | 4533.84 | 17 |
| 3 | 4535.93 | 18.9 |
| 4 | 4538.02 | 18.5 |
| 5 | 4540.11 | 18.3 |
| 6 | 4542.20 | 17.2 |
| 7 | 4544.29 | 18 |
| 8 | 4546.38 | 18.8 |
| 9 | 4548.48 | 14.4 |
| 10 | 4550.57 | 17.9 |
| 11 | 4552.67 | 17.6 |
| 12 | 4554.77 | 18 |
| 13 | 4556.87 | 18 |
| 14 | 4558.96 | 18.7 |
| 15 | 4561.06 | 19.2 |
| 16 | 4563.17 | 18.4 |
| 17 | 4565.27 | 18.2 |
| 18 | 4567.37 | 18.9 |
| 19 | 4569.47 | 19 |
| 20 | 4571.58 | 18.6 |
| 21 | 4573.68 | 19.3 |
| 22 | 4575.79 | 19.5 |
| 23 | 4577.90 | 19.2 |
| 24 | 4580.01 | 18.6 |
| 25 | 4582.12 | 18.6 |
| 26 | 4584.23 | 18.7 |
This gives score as 0.6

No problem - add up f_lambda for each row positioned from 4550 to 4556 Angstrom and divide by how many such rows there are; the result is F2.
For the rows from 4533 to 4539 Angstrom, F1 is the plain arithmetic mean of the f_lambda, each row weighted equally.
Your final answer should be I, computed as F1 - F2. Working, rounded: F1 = 18.13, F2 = 17.8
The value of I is 0.30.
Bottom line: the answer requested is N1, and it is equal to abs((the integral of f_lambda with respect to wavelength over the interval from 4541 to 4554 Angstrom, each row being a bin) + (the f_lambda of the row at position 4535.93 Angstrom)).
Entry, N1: 244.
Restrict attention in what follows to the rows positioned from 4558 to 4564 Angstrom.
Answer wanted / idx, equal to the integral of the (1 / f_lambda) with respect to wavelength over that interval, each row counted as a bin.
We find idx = 0.319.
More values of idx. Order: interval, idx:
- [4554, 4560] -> 0.329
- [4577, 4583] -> 0.319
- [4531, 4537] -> 0.334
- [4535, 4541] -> 0.323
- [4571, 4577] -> 0.313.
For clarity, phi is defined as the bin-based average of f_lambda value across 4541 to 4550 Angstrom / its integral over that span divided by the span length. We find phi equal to 17.2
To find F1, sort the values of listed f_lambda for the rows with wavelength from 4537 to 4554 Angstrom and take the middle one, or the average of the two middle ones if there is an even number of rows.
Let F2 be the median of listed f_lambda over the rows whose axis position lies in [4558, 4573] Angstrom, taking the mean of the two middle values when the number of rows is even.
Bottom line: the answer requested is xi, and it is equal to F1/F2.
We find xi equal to 0.96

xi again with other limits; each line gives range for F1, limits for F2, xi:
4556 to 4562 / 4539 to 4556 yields 1.04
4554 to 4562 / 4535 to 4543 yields 1.00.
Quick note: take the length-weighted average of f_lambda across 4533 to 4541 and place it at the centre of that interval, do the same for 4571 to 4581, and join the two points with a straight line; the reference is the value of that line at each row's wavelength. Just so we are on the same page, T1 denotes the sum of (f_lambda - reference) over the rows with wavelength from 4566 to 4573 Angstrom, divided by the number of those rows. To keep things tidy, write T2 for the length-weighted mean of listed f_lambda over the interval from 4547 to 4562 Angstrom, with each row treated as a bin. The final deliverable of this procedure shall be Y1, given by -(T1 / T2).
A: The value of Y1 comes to 0.005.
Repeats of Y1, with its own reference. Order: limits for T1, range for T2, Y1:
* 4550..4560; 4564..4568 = 0.030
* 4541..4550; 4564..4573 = 0.069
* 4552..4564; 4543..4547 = 0.019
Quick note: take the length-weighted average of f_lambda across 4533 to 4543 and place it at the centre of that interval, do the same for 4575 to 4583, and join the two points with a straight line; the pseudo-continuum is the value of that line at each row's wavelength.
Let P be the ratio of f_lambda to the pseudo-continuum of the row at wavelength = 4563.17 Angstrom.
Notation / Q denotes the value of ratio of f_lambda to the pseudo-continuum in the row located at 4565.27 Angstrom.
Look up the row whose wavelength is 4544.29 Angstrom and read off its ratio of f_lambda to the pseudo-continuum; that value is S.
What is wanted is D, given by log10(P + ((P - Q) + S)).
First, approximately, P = 0.99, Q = 0.976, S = 0.991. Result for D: 0.300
